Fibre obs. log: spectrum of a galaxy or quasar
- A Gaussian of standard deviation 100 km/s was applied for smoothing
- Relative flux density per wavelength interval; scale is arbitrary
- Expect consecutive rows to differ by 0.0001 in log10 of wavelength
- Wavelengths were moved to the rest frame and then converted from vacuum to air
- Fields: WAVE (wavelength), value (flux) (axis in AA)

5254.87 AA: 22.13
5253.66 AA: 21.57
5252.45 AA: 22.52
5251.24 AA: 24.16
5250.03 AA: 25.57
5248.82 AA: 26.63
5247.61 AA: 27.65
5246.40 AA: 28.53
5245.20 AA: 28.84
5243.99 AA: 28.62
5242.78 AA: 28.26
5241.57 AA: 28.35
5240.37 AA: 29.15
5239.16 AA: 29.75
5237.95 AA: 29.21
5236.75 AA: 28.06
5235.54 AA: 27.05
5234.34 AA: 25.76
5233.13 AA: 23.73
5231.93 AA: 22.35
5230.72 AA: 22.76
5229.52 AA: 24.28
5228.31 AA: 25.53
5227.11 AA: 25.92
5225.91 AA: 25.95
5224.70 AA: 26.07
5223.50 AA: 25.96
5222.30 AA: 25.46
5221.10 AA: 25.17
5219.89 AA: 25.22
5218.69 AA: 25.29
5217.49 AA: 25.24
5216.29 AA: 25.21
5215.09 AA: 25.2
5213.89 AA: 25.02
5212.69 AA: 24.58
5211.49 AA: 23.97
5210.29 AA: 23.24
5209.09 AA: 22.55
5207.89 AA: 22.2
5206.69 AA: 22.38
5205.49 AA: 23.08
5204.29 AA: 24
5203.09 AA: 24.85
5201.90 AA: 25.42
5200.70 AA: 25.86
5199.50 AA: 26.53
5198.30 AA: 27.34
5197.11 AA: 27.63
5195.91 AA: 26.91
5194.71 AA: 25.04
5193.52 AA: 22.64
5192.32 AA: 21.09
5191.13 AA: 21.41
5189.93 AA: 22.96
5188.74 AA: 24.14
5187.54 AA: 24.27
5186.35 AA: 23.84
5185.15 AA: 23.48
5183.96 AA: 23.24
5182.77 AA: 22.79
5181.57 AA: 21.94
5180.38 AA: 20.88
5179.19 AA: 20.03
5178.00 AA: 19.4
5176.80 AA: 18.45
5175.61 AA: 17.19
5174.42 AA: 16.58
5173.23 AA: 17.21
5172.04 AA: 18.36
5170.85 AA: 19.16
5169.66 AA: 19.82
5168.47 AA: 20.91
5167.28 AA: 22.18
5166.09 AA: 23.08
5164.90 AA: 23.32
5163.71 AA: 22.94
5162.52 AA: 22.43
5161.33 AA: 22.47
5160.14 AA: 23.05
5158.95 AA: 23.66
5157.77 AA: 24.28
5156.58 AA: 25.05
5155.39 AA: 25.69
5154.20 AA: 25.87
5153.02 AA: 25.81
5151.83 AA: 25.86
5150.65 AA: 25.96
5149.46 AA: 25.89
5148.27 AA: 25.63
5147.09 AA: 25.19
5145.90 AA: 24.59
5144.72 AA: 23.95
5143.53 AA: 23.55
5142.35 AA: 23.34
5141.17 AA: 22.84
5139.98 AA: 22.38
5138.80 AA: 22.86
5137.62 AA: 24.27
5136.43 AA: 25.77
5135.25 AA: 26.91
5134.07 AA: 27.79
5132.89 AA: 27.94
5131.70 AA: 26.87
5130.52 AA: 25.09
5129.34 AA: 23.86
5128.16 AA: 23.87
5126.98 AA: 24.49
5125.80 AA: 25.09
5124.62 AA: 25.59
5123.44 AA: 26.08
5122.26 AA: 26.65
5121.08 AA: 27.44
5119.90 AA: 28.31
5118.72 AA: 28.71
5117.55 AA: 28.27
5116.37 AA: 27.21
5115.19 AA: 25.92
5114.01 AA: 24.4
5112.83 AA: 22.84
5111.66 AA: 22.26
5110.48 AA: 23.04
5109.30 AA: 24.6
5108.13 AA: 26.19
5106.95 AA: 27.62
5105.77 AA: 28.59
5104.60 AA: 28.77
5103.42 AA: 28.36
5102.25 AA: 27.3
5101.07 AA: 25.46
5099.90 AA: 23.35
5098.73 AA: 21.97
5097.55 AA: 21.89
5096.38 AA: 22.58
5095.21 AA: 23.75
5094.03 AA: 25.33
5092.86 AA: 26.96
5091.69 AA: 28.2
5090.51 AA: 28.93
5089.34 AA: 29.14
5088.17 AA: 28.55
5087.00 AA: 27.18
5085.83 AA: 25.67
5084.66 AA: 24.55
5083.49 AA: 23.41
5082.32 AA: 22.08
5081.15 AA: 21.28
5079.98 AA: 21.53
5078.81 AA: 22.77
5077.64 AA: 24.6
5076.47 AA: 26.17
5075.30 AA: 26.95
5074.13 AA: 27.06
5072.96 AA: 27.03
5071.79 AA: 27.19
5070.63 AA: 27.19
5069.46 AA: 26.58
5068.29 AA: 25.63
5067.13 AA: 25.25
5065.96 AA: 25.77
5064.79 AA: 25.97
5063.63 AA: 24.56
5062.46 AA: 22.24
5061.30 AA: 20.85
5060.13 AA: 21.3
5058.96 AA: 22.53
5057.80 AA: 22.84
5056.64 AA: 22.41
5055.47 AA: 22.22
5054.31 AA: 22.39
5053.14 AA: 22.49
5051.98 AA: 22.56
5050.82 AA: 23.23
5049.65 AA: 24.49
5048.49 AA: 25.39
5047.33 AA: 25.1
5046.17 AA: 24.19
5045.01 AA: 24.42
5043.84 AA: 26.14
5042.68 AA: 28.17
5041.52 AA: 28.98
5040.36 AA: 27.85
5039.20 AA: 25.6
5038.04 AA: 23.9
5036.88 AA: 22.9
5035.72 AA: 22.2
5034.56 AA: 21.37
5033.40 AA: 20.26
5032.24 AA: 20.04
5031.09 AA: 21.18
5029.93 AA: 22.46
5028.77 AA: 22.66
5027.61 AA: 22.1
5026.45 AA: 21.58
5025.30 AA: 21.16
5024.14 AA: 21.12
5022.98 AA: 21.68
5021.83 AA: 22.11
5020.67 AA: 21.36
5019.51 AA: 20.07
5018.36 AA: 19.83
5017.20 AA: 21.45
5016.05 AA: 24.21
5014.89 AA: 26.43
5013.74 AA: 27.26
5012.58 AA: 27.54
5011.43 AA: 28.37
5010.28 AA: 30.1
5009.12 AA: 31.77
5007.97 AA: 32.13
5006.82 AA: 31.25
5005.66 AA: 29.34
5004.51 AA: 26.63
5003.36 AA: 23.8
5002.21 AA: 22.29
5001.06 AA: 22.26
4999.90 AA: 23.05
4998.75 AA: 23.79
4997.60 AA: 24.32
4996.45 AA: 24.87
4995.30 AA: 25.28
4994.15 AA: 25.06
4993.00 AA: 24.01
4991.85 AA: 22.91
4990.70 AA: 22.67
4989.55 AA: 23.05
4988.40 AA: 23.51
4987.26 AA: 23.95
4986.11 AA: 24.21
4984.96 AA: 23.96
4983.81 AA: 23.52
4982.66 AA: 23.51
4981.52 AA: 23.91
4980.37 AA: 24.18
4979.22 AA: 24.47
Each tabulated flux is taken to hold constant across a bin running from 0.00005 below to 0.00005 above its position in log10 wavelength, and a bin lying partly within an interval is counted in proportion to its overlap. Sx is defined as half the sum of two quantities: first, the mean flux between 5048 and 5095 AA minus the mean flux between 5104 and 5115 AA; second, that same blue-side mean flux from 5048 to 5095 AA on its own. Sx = 12.1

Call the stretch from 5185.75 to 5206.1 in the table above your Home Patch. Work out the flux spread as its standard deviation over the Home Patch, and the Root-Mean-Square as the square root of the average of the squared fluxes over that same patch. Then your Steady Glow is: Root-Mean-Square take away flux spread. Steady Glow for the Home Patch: 22.7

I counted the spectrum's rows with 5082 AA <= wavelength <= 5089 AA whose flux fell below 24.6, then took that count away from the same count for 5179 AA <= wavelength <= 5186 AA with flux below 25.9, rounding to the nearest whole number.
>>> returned 3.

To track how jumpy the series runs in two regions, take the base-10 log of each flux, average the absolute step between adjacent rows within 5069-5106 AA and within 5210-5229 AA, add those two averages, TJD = 0.020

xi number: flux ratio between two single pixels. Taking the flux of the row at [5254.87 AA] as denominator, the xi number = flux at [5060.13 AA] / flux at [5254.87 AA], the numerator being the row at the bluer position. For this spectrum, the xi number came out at 0.96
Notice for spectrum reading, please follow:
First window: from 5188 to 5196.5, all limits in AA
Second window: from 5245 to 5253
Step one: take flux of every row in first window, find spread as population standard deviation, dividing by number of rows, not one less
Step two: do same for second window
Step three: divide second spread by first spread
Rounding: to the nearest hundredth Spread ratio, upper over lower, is 1.13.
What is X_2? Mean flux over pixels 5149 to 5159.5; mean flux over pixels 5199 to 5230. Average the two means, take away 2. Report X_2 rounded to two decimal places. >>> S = 23.06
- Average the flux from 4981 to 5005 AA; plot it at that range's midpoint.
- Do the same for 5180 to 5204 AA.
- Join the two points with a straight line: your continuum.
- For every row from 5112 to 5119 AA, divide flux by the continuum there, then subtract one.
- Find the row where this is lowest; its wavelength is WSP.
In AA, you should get 5112.83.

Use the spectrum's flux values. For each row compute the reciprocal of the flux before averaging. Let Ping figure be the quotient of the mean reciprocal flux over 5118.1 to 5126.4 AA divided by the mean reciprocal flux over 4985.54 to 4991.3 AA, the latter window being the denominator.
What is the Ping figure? 0.88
